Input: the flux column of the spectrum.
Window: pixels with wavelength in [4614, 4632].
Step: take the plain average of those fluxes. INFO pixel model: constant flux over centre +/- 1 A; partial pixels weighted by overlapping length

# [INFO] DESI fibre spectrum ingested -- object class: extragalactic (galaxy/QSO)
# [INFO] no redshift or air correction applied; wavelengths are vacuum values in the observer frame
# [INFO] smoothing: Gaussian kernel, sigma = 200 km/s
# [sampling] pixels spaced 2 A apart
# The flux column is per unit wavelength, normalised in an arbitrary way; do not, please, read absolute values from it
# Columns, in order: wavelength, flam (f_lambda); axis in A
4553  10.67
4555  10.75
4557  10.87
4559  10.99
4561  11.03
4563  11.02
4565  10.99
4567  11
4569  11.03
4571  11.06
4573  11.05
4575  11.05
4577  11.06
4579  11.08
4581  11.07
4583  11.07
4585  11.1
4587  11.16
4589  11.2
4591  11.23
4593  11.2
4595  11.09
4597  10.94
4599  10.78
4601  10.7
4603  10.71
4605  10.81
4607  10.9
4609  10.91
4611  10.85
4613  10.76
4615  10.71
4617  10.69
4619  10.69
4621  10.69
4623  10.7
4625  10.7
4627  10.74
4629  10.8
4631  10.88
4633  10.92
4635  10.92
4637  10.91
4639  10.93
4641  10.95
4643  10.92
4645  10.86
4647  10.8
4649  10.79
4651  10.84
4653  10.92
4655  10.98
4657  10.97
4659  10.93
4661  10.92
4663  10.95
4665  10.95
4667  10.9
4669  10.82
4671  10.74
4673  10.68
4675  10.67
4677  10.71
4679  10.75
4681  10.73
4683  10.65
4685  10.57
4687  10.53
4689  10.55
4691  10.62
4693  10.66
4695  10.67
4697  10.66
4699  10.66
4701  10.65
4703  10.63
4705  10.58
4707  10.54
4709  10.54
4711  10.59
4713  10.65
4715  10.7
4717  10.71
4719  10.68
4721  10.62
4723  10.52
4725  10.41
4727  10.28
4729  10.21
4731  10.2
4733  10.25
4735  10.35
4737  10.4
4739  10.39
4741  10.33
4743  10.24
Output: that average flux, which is 10.7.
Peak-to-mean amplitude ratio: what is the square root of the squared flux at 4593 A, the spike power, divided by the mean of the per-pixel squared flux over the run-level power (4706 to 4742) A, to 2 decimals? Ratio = 1.07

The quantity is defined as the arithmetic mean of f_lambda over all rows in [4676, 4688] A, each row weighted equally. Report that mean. 10.66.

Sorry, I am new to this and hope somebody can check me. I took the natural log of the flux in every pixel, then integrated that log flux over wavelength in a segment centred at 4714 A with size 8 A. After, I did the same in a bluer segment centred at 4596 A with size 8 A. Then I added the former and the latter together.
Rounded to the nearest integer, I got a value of 38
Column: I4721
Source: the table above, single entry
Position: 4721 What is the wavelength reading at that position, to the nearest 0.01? 10.62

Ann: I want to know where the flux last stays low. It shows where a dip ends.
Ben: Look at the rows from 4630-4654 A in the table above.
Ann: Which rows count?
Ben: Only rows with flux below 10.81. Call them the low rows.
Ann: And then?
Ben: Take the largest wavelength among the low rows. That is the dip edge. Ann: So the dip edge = 4649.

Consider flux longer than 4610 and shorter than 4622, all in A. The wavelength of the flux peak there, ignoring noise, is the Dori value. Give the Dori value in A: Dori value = 4611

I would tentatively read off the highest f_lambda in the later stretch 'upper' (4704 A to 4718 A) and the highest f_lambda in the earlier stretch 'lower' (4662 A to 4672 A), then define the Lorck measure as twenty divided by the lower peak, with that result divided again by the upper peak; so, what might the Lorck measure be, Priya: 0.171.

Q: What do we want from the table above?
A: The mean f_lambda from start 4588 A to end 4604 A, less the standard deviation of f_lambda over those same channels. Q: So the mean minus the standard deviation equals 10.8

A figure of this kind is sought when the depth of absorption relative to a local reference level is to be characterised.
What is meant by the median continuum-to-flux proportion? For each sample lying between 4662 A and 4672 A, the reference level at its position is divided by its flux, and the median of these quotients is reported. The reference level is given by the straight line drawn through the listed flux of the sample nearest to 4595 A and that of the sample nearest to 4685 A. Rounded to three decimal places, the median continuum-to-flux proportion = 0.979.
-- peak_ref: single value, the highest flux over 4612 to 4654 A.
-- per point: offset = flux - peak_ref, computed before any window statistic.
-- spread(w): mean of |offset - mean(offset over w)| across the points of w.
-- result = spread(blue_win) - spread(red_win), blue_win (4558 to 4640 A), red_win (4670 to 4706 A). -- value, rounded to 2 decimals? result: 0.09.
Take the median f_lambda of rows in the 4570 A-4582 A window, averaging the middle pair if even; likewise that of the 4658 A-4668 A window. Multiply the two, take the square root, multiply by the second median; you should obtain 120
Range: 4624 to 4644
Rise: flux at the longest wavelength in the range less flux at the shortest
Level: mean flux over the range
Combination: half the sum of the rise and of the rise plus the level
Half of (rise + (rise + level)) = 5.65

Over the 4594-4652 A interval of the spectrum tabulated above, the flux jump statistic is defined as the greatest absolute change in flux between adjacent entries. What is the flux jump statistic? 0.160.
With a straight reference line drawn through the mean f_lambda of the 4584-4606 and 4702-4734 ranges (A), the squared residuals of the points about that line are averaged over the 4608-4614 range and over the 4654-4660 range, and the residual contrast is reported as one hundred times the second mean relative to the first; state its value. 409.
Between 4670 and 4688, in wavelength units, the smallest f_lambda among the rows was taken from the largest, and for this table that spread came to 0.22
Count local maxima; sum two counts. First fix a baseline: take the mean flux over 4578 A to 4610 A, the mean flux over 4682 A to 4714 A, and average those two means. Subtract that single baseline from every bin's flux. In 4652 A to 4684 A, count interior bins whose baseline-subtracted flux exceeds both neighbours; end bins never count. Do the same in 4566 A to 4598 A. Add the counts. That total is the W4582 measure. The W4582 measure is 5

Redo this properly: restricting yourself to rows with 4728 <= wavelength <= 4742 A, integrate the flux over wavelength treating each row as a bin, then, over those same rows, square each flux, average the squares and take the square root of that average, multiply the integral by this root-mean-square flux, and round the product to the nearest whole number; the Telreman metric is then 1487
